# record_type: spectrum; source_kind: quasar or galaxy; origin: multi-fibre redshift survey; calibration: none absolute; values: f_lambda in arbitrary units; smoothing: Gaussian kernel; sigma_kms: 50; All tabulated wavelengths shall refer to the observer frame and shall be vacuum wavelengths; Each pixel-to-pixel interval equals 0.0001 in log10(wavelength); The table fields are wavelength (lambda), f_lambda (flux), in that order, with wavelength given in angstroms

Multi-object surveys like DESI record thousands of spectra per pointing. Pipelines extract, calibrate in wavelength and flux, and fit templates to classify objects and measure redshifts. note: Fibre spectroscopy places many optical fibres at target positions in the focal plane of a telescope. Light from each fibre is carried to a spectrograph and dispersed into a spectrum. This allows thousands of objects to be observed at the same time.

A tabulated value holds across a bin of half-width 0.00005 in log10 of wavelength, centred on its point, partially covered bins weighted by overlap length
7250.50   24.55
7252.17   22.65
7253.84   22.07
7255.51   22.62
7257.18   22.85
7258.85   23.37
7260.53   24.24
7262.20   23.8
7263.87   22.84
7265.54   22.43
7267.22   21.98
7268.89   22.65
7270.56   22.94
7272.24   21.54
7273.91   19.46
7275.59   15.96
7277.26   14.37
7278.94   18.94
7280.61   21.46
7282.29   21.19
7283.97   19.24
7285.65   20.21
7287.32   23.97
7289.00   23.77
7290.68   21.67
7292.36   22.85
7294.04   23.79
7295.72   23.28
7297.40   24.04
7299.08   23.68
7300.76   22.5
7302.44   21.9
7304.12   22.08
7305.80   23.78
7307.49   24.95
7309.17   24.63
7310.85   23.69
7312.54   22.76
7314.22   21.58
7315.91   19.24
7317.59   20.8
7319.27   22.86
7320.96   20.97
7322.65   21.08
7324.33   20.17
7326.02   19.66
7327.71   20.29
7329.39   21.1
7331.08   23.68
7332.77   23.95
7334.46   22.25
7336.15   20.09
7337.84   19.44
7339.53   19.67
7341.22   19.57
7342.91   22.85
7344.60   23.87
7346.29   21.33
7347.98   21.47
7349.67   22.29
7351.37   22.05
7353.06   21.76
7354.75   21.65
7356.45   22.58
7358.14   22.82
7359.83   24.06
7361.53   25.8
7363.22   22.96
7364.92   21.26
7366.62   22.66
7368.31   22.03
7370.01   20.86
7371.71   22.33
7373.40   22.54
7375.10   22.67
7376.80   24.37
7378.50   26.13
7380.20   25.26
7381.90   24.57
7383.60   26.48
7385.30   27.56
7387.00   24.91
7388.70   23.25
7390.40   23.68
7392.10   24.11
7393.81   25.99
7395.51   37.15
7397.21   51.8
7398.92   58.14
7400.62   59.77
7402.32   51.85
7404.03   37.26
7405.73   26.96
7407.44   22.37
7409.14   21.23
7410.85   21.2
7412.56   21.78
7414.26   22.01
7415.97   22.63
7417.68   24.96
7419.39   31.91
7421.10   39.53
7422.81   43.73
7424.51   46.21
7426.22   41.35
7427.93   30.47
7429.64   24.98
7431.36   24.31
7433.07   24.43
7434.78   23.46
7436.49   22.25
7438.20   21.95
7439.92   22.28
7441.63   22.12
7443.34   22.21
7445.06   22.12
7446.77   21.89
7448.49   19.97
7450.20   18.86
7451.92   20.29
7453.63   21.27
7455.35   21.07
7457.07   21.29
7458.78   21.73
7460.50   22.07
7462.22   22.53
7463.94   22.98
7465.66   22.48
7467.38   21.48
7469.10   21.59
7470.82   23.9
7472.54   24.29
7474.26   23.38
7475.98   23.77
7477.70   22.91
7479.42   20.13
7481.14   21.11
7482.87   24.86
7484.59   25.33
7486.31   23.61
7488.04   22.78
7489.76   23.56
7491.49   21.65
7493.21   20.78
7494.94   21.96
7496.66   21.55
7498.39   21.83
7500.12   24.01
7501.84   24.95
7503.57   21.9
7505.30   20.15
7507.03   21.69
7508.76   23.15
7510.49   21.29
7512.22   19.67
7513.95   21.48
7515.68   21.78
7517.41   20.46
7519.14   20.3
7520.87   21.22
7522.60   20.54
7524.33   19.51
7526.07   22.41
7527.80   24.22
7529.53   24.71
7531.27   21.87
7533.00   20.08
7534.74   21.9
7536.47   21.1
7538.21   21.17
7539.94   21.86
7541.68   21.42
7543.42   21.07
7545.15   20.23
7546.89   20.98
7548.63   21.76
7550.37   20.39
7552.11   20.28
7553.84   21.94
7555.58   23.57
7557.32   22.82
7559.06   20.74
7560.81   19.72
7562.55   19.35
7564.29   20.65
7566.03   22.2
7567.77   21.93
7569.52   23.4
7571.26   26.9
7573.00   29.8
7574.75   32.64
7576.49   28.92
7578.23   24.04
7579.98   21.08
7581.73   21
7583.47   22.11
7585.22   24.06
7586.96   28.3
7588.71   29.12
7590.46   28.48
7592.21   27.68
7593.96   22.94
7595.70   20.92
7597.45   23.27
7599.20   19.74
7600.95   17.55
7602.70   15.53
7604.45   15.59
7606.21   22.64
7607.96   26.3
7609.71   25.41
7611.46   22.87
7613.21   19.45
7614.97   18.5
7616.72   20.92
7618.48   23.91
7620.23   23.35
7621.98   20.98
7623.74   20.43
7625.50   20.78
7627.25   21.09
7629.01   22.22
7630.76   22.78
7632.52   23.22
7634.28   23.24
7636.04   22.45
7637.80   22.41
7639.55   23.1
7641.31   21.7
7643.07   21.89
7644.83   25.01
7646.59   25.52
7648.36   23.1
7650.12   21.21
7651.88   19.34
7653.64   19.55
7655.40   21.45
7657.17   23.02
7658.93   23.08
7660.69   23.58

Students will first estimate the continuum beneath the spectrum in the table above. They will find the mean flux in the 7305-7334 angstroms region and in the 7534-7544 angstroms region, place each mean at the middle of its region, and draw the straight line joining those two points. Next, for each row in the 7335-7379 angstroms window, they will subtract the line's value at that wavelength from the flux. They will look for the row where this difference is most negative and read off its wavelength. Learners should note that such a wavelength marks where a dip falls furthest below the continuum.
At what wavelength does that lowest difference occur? 7337.84 angstroms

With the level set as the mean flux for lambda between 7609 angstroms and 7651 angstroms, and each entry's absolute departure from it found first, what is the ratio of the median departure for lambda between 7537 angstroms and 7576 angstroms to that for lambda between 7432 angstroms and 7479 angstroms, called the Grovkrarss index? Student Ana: 1.8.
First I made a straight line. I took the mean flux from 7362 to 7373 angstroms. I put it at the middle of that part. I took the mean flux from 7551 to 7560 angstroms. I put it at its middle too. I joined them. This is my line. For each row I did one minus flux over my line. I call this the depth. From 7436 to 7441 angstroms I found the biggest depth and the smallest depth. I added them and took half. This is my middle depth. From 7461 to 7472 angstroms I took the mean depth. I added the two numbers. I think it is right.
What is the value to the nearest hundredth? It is -0.03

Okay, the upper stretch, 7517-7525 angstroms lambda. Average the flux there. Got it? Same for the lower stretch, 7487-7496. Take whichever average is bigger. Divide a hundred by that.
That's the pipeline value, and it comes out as 4.5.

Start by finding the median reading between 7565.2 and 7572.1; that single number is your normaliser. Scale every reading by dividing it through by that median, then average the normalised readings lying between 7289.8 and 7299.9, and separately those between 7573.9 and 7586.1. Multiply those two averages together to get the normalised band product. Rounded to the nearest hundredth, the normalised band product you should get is 1.11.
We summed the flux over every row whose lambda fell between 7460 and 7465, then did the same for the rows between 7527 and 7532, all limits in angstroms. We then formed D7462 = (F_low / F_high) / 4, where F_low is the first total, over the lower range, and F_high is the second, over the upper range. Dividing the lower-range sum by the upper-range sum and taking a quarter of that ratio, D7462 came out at 0.239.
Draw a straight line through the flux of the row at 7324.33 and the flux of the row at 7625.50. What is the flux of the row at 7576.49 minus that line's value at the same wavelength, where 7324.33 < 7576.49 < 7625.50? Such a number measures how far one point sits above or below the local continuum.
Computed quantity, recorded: 8.2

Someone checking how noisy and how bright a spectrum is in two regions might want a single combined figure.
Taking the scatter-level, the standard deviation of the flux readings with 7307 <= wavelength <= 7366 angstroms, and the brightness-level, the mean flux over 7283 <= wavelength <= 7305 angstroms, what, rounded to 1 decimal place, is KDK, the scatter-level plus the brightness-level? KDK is 24.2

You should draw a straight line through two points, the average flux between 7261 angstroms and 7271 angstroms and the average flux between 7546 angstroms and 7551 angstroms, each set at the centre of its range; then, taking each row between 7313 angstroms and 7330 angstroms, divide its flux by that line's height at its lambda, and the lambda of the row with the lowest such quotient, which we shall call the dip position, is 7315.91 angstroms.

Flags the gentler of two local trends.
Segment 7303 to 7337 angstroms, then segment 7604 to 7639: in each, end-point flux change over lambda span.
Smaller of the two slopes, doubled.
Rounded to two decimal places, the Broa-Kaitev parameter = -0.12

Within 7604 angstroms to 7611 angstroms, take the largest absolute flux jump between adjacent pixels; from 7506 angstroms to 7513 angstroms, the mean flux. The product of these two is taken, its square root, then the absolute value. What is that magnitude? 12.3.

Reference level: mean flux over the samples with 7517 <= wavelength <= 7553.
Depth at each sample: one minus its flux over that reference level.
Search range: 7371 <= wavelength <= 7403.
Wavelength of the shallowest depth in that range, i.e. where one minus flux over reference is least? 7400.62 angstroms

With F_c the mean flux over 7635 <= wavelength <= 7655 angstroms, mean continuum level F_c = 22.3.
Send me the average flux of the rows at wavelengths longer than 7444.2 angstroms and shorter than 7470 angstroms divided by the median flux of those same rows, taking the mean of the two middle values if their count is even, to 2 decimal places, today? 0.99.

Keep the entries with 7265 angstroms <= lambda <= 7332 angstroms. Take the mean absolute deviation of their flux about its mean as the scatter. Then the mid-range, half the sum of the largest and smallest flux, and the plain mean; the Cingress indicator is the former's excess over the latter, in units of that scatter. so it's -1.2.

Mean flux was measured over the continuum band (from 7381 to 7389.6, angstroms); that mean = 25.4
